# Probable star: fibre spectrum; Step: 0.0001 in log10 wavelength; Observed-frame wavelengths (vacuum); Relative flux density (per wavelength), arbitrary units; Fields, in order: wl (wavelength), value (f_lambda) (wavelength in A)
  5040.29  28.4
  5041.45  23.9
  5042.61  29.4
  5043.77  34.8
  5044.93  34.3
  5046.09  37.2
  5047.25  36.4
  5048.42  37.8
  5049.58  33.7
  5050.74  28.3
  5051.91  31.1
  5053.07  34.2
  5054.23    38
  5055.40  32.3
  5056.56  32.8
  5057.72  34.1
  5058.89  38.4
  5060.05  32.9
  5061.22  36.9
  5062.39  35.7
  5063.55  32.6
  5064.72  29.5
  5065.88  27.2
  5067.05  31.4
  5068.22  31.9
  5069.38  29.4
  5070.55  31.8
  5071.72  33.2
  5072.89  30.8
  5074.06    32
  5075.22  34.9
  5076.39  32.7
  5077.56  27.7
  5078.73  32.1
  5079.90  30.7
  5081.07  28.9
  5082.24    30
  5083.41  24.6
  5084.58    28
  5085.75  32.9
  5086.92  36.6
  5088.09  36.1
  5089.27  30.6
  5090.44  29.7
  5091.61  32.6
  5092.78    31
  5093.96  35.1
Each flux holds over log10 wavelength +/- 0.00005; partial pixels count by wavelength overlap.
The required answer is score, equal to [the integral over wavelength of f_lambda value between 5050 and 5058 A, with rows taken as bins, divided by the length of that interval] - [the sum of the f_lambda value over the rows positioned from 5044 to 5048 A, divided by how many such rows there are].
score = -3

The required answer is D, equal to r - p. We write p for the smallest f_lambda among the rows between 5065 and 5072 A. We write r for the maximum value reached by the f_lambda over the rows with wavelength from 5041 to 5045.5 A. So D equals 7.6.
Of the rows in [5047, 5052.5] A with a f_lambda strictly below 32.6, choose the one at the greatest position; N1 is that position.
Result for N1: 5051.91 A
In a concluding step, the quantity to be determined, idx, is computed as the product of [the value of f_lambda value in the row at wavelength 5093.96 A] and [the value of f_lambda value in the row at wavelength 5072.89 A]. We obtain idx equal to 1081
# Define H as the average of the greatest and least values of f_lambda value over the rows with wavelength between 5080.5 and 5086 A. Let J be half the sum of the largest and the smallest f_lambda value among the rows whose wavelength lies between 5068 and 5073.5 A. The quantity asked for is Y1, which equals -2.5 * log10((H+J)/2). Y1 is -3.69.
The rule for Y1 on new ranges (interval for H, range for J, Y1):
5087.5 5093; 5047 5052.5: -3.80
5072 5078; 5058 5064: -3.81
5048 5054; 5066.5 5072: -3.77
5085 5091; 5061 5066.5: -3.78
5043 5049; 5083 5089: -3.81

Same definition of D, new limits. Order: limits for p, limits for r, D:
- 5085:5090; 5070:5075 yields 2.6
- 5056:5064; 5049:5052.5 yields 1.1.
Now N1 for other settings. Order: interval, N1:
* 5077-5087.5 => 5084.58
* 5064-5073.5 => 5072.89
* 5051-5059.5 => 5055.40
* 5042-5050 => 5042.61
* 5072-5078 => 5077.56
